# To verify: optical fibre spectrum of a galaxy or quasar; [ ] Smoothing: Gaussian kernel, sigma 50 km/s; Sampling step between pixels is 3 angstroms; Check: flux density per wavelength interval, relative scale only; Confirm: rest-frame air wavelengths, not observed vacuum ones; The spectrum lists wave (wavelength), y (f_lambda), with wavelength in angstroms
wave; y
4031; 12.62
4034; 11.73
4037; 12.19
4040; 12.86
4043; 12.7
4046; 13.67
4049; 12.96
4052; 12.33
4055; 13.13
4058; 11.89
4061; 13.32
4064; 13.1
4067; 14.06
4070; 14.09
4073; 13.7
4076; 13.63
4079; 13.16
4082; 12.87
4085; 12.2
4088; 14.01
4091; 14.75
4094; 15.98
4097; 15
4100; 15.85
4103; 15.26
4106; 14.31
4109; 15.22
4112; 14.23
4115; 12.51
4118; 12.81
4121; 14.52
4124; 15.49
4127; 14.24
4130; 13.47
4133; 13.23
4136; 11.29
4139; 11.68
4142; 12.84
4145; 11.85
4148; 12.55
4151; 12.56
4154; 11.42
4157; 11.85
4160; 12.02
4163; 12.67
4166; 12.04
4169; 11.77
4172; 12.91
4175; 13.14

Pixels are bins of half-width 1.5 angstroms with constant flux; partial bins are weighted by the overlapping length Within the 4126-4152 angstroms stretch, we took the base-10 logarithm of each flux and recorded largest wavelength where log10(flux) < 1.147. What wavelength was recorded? 4151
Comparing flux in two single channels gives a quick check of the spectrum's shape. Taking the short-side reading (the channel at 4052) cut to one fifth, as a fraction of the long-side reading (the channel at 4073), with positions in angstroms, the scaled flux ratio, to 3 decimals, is 0.180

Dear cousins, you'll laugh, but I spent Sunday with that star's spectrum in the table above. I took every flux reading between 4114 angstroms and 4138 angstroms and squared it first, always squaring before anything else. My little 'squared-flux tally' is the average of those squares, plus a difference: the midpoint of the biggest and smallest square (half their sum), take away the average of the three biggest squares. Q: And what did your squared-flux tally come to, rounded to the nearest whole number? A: 148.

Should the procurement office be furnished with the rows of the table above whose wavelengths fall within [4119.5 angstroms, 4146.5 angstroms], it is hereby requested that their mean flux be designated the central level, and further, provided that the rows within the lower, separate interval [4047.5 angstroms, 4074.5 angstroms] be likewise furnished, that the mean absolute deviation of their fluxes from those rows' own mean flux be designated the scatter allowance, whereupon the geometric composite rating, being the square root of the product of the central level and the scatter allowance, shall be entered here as 2.7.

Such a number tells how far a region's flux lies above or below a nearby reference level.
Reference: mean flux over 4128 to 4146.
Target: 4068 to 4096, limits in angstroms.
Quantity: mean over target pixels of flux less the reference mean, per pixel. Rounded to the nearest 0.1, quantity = 1.4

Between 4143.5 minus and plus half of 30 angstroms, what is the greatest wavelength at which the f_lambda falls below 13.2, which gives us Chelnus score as 4157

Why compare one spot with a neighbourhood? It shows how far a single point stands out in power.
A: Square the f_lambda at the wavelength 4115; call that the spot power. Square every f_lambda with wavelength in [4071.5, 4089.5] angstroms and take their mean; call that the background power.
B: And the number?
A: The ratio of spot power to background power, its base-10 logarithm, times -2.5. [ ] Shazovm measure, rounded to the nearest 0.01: 0.13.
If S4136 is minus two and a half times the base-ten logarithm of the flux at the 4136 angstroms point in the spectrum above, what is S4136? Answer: -2.63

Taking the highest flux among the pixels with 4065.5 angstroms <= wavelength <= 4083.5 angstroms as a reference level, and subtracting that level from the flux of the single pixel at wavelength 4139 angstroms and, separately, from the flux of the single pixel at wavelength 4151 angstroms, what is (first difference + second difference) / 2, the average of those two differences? -2.0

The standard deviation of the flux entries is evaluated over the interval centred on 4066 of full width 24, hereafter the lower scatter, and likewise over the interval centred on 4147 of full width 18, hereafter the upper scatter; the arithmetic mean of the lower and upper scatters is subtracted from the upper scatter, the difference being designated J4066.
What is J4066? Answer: -0.07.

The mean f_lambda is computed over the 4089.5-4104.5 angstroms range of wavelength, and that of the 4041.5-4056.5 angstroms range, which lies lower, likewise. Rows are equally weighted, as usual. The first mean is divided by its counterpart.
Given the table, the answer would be 1.19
